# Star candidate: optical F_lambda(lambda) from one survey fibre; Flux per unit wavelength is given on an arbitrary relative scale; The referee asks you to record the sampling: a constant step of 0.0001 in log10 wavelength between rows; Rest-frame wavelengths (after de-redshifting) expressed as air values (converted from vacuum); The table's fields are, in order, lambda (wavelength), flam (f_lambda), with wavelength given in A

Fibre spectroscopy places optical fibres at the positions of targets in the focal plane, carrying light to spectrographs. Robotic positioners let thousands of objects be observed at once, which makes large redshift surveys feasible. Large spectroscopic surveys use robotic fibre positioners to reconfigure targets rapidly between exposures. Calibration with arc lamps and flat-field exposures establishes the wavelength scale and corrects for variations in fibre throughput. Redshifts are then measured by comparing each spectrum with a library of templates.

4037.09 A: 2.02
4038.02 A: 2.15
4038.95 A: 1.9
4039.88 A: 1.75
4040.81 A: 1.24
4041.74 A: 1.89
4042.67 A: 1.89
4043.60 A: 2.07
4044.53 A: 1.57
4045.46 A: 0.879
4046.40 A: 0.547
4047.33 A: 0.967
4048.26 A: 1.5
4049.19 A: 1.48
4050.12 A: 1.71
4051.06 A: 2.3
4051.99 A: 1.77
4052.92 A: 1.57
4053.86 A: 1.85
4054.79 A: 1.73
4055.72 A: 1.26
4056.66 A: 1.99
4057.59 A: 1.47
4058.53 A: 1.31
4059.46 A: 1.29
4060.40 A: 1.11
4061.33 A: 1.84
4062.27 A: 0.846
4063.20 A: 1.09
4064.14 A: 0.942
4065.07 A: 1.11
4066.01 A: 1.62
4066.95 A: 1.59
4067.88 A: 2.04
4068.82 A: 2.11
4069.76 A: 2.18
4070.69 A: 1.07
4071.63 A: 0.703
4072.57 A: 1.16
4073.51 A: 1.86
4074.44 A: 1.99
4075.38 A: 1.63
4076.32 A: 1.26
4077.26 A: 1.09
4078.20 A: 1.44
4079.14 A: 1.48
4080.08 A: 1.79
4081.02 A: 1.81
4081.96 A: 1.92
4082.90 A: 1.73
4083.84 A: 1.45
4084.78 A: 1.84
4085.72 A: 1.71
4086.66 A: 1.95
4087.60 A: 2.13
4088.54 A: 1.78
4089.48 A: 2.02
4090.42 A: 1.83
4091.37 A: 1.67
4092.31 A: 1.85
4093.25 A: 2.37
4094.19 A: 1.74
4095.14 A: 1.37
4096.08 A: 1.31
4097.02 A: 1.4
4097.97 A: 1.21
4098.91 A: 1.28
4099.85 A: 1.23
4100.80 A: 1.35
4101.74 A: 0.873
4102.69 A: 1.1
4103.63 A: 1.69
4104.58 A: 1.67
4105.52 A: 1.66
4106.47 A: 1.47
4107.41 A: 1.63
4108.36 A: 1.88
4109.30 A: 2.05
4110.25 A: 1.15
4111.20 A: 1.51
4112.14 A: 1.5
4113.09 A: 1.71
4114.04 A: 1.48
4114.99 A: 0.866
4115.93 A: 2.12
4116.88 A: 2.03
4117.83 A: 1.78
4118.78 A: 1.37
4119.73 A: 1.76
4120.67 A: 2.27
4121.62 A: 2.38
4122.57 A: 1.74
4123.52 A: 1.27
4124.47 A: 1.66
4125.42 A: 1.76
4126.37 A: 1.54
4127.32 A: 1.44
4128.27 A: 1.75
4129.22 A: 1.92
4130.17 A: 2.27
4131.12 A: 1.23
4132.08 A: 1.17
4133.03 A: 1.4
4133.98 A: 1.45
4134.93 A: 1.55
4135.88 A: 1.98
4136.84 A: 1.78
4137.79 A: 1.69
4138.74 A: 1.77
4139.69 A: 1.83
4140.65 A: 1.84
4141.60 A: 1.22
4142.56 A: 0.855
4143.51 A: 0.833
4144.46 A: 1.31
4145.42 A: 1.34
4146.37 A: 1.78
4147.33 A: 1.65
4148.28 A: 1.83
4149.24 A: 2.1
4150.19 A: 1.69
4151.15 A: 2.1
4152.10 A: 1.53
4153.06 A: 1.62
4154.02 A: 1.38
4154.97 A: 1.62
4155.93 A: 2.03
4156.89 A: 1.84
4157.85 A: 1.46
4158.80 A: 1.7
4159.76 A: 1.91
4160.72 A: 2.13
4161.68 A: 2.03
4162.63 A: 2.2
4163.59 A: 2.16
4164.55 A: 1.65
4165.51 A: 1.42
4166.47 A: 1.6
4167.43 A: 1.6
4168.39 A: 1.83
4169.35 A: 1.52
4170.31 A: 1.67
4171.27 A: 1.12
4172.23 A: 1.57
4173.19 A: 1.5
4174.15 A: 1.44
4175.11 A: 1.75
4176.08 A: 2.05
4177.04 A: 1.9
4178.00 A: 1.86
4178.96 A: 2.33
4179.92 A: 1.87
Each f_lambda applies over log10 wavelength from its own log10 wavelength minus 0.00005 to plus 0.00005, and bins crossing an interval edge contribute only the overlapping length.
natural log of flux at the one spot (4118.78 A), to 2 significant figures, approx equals 0.31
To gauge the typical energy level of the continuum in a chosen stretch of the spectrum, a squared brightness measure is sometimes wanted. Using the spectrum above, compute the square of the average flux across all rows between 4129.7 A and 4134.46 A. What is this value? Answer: 2.3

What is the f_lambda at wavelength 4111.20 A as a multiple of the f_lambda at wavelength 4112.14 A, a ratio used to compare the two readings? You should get 1.0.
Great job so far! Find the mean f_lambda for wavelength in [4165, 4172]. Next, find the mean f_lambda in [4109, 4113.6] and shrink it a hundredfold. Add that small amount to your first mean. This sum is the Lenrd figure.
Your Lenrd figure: 1.55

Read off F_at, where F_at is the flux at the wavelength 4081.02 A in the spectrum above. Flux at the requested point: 1.81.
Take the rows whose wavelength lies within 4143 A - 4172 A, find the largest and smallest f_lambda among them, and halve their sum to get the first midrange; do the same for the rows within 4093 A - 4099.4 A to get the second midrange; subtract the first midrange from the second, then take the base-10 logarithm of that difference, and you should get -0.56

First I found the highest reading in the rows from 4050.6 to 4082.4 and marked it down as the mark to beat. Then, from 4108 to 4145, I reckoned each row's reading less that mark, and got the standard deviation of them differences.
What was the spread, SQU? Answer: 0.38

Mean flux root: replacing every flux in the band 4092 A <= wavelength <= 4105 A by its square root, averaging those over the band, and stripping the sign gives 1.20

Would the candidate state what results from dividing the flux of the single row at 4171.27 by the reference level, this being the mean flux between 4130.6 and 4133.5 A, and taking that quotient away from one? 0.12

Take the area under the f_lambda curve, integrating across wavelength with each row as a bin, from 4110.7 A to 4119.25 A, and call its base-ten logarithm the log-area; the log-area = 1.13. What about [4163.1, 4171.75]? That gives 1.15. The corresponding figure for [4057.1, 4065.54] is 1.01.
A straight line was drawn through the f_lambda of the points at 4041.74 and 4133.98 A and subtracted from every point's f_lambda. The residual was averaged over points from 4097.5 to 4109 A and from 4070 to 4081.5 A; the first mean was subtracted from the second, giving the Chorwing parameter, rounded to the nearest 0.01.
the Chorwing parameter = -0.11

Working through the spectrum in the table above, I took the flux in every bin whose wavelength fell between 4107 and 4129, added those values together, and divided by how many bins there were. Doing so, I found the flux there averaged 1.68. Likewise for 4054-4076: 1.48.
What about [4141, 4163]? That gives 1.66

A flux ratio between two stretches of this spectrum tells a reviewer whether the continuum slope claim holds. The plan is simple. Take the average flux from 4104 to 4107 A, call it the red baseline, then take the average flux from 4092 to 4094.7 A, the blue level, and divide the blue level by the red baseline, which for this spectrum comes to 1.2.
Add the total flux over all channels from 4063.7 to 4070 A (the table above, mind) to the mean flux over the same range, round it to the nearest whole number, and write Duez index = 13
